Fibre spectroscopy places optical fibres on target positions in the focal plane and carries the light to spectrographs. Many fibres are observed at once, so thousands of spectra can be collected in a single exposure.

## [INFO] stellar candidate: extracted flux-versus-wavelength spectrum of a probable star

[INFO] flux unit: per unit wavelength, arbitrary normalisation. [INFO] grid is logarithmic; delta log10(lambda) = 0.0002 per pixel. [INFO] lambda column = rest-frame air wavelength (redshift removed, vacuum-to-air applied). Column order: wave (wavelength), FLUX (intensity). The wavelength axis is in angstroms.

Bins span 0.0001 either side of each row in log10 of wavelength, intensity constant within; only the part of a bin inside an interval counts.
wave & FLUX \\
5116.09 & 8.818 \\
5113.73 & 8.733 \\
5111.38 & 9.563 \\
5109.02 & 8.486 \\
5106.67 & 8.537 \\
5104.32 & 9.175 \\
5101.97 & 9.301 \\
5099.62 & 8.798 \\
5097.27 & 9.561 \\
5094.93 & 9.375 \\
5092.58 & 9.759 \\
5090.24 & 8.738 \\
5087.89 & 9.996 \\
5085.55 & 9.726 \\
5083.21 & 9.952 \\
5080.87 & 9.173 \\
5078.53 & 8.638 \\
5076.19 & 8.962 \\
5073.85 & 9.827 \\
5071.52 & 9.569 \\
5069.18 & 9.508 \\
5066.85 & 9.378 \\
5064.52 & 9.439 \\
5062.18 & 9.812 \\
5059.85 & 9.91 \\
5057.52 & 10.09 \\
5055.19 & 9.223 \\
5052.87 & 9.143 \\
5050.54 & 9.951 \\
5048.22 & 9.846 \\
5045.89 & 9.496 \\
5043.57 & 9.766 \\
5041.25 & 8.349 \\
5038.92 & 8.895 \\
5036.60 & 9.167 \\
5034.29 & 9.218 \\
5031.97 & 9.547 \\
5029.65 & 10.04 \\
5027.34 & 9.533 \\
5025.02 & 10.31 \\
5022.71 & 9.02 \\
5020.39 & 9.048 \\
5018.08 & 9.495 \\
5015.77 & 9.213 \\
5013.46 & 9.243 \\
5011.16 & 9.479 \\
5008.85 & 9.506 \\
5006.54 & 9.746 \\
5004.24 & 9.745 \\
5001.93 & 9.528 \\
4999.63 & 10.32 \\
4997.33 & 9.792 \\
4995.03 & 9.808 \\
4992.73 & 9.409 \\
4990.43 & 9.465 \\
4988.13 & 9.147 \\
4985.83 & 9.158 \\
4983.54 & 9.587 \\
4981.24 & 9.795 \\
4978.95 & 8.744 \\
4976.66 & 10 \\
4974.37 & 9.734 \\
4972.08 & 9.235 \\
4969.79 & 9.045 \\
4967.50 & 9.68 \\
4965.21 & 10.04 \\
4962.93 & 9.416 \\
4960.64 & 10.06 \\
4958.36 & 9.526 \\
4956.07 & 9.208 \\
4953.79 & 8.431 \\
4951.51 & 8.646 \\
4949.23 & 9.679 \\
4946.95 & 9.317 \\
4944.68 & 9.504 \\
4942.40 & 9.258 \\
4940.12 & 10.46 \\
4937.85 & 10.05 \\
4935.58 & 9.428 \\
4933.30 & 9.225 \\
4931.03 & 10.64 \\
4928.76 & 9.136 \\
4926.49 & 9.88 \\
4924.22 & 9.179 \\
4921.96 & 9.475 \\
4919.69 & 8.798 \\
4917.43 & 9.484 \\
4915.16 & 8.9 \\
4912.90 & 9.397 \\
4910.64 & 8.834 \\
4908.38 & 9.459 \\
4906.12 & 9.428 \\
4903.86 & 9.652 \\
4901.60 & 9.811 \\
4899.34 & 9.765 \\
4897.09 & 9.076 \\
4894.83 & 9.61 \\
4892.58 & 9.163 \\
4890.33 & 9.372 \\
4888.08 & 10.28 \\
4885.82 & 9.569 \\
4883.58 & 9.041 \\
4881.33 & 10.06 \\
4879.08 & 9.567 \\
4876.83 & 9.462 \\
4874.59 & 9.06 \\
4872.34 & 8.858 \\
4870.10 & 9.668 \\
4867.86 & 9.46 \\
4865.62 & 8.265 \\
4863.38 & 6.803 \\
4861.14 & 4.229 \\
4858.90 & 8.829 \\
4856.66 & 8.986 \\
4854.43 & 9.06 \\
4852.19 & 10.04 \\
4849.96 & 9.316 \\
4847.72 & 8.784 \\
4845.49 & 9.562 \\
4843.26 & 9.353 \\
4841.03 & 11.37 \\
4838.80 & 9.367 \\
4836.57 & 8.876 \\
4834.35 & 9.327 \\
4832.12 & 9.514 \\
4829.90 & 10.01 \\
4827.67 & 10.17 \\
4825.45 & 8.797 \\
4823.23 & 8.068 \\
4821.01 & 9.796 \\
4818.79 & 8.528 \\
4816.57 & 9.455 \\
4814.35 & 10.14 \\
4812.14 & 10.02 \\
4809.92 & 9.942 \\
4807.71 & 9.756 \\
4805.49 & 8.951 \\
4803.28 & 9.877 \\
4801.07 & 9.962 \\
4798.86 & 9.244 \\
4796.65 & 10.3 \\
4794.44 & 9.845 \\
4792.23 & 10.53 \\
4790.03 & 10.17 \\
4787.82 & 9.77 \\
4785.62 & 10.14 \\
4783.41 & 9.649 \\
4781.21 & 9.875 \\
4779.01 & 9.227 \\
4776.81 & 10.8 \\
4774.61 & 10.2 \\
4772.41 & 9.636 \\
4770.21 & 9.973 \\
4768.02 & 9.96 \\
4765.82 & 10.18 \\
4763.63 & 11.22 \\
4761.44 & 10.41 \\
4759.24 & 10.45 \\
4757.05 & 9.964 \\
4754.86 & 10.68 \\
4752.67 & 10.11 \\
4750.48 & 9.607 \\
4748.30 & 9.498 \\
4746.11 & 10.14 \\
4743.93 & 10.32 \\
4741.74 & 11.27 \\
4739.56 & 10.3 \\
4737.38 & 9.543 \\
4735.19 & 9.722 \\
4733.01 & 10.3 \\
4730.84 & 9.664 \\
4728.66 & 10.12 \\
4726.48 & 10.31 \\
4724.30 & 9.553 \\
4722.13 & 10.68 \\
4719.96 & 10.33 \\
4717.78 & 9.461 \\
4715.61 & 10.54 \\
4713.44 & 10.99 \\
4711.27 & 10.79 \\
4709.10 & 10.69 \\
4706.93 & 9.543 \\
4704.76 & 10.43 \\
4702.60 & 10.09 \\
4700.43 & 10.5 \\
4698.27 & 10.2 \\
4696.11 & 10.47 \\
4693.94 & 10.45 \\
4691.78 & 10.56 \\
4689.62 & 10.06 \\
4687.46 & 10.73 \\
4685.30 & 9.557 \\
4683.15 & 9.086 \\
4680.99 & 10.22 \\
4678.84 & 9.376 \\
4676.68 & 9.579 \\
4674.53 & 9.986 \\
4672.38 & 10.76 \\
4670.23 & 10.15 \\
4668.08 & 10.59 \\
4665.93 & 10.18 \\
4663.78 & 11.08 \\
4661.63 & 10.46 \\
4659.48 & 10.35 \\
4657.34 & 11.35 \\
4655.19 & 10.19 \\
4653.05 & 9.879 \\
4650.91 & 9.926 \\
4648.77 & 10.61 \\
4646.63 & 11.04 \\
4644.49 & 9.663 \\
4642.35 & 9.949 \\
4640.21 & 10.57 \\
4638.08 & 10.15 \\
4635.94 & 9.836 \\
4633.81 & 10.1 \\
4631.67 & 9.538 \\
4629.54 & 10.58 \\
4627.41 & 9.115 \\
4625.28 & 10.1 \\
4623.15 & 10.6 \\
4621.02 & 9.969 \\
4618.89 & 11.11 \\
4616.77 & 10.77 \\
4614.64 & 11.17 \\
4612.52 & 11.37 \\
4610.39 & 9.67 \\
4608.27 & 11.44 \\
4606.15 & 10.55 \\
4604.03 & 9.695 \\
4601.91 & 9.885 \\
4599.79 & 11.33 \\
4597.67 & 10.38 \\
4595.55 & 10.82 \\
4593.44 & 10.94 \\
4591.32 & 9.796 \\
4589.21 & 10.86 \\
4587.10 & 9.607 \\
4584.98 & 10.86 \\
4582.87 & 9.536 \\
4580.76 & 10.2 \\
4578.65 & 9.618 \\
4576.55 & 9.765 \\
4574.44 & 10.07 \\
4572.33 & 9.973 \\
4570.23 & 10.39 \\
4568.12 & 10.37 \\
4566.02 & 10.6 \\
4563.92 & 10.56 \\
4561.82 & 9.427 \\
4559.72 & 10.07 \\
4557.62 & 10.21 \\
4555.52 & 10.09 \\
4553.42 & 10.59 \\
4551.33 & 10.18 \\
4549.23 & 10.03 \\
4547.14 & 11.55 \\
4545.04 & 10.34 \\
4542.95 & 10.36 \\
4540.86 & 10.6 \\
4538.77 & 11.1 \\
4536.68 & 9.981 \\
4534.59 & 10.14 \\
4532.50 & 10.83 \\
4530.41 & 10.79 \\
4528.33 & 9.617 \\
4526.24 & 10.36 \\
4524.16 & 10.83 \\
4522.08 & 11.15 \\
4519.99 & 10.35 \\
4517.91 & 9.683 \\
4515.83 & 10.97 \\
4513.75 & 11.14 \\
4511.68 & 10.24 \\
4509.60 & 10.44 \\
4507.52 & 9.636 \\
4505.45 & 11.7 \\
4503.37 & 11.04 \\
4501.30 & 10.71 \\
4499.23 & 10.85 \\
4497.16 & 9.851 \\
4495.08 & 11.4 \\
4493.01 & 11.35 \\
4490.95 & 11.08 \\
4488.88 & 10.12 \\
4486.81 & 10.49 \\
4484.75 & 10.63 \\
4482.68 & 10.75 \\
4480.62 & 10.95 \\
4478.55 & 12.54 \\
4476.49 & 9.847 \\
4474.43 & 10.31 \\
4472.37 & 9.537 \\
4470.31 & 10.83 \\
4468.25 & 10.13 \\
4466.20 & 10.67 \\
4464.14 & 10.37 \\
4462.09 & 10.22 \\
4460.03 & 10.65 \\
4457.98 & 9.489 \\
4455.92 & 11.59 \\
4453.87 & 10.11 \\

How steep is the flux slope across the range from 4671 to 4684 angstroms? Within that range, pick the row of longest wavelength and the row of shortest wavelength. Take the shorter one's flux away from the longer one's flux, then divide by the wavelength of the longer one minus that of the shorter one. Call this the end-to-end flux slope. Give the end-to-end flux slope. -0.16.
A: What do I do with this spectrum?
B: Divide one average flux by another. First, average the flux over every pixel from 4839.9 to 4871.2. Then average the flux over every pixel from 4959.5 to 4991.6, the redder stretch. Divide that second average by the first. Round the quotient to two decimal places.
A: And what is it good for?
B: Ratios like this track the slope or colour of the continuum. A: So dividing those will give 1.08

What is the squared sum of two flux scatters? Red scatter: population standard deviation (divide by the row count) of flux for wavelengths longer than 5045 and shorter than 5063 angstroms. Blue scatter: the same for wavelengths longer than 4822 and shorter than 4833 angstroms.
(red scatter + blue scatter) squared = 1.2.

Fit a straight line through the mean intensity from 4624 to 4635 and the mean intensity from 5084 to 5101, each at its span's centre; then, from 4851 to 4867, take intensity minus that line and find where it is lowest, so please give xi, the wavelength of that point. 4861.14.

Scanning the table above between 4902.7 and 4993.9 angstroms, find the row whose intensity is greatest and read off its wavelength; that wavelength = 4931.03 angstroms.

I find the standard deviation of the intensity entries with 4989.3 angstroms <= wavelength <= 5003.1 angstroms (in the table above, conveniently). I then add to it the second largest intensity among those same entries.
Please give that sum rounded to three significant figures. 10.1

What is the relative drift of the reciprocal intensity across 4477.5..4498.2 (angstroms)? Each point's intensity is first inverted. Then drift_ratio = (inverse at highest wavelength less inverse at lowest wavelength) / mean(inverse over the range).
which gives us 0.24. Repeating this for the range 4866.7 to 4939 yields -0.06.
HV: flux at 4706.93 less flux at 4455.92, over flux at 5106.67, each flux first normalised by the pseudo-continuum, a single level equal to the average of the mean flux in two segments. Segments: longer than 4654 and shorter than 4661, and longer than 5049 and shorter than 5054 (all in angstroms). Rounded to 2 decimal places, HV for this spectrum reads -0.24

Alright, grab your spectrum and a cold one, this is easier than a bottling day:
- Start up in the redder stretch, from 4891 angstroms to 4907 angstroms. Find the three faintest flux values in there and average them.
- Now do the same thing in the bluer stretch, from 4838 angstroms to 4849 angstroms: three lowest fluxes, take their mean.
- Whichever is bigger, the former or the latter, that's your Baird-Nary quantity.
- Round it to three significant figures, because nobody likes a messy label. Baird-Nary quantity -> 9.22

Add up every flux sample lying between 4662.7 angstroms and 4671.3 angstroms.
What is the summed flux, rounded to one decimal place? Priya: 42.0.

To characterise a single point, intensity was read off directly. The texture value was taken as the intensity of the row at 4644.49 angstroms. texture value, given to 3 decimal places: 9.663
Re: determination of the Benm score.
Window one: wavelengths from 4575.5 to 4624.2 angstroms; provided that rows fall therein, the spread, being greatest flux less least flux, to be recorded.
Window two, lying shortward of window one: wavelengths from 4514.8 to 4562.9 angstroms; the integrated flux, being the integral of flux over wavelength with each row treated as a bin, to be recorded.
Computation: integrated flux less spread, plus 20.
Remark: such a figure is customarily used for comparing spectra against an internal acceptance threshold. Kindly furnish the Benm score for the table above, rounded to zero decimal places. 518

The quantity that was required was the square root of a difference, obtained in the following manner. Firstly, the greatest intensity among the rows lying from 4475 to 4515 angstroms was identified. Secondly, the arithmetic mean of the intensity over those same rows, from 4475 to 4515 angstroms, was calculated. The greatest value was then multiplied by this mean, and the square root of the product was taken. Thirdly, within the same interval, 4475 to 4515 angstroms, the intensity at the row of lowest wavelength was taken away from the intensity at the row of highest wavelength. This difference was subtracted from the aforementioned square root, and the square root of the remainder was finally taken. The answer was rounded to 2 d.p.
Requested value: 3.21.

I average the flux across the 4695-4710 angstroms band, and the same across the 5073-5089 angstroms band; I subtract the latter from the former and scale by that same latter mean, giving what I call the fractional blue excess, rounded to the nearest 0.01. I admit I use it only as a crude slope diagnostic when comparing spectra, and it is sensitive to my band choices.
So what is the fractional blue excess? 0.09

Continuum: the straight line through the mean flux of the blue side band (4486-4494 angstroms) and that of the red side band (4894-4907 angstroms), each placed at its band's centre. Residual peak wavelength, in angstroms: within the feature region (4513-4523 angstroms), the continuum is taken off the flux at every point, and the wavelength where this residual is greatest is 4522.08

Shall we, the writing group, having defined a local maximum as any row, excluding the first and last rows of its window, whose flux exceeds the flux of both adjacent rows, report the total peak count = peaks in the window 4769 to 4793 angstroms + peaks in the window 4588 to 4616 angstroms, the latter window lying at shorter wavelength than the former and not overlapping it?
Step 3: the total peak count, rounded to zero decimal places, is 7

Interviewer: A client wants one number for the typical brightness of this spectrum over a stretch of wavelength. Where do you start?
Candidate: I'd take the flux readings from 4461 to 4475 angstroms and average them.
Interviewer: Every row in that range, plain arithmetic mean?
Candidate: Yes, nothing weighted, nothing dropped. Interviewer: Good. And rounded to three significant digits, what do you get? 10.3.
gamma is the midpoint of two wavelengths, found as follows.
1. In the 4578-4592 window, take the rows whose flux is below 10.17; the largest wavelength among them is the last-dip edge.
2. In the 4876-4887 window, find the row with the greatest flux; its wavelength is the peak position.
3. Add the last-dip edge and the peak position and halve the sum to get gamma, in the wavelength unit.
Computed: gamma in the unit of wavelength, 4736.3 angstroms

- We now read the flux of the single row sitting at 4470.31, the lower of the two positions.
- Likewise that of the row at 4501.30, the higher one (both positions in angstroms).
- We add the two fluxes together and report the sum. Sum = 21.5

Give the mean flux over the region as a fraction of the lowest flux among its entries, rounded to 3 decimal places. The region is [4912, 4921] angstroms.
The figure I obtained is 1.039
